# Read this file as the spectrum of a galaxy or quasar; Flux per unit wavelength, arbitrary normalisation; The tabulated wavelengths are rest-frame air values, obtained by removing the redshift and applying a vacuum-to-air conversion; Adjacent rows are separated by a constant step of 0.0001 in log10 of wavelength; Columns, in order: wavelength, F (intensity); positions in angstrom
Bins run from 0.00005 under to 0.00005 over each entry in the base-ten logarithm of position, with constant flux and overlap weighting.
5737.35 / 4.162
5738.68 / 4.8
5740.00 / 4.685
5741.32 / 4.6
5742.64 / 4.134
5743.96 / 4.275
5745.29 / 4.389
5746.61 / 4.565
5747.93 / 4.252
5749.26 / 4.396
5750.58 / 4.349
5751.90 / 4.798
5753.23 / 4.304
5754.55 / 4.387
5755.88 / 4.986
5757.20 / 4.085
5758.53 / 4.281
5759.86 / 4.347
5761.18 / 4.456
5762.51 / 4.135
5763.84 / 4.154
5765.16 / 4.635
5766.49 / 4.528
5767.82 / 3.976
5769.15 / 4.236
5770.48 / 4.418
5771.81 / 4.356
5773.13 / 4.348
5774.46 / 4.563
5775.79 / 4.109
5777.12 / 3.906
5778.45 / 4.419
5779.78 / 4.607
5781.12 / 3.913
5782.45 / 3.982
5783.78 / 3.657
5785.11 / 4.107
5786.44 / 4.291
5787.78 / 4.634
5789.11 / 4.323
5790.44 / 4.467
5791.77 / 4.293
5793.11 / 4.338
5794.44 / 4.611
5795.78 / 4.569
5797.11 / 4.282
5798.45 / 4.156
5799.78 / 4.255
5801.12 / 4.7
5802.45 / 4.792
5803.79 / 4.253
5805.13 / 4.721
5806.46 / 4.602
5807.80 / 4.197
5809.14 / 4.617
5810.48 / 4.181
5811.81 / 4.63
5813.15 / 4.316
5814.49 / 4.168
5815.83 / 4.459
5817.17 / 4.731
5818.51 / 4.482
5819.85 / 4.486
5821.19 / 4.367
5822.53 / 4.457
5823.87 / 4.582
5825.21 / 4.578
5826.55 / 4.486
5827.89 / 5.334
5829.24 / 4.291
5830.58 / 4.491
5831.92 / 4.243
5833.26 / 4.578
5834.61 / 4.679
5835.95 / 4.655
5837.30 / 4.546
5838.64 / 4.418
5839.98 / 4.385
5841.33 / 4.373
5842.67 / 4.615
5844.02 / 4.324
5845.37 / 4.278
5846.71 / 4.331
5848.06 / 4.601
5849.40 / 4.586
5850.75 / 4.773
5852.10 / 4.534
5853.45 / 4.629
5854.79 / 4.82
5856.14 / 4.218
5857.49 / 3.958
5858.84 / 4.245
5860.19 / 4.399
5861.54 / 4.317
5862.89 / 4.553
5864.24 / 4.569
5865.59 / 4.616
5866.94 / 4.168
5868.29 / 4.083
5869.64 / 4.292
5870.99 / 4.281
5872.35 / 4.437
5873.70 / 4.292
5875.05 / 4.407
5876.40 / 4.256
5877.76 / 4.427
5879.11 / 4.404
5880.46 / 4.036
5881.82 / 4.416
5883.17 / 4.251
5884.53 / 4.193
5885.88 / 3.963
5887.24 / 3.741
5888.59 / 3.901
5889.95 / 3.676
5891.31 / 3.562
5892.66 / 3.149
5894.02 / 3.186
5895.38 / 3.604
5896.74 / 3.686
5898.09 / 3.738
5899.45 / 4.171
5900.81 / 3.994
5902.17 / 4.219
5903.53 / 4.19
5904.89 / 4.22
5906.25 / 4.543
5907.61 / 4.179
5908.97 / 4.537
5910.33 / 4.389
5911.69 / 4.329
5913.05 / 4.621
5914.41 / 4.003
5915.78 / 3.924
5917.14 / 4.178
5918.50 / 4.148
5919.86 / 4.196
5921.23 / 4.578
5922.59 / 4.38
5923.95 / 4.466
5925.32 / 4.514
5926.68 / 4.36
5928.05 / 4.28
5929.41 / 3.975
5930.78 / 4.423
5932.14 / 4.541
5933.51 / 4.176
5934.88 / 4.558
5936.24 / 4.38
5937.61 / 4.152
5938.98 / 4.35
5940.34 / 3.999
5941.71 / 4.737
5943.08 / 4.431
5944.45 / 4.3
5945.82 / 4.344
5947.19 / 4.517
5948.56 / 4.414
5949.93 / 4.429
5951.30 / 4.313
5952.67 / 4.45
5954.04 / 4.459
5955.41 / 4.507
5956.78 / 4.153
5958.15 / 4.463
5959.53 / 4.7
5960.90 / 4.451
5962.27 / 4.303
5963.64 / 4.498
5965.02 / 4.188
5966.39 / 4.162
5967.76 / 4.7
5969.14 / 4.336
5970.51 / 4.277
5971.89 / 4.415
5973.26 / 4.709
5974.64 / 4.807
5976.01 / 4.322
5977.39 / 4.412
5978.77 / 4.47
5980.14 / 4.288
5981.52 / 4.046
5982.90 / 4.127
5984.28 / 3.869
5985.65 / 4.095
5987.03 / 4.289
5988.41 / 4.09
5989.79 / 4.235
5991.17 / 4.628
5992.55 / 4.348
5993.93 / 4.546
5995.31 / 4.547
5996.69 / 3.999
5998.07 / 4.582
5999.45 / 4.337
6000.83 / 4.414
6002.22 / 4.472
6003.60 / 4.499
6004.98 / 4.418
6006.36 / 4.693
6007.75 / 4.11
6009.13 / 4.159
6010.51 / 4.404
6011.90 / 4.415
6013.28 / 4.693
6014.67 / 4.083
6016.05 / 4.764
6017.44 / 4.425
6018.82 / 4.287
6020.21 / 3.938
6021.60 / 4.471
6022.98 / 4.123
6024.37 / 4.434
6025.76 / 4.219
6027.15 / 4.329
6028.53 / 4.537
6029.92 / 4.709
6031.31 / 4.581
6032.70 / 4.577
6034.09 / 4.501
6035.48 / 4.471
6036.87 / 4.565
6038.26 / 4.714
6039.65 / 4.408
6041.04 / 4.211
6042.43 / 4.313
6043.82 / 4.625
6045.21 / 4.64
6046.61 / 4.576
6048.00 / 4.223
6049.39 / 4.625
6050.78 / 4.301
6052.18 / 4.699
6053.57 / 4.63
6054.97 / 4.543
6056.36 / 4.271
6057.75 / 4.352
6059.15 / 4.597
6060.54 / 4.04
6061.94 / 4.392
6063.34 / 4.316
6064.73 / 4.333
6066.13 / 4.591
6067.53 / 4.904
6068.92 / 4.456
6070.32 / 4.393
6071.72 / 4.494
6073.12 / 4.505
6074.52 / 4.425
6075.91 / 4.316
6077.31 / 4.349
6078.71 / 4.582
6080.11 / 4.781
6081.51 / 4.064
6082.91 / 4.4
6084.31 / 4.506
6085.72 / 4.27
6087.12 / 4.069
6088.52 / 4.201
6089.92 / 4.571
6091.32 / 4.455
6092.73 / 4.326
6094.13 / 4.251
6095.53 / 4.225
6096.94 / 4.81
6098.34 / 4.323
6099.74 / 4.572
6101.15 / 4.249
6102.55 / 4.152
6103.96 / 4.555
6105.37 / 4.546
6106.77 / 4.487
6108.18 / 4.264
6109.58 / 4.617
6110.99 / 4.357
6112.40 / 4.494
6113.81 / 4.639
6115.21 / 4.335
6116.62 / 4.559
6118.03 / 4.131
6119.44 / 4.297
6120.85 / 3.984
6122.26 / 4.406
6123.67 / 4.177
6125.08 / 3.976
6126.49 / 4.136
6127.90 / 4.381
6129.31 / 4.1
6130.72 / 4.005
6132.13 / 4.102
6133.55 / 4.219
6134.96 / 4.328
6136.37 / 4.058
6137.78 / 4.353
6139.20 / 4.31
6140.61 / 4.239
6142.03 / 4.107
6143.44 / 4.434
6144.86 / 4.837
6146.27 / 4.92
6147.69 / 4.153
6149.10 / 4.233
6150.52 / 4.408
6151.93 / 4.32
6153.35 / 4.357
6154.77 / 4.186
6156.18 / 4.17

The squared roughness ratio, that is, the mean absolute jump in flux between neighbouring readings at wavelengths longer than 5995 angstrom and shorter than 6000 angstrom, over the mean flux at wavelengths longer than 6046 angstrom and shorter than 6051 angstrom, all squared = 0.011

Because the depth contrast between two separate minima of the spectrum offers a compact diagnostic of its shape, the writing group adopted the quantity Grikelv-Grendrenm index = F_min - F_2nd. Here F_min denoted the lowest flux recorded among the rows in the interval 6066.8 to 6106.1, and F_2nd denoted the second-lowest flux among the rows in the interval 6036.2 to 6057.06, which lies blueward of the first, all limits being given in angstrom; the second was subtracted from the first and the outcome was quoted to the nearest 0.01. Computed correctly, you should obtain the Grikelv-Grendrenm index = -0.16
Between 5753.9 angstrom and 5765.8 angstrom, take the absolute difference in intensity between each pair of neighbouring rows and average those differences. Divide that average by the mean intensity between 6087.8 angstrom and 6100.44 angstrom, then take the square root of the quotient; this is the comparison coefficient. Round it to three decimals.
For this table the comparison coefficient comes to 0.276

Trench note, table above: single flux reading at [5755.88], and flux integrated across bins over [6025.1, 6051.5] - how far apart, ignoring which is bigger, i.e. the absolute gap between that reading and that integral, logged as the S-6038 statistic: 113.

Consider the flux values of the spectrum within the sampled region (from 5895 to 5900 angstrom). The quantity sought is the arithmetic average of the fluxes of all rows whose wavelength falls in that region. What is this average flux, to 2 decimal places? 3.80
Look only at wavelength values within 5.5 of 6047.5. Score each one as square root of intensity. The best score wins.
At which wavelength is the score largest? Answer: 6052.18 angstrom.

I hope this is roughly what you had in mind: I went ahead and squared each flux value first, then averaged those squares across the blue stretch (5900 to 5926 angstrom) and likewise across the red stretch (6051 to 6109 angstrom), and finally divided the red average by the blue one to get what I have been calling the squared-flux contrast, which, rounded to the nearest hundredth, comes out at 1.06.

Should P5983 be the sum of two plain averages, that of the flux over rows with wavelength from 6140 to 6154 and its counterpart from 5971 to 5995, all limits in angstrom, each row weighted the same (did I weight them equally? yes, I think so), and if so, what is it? 8.74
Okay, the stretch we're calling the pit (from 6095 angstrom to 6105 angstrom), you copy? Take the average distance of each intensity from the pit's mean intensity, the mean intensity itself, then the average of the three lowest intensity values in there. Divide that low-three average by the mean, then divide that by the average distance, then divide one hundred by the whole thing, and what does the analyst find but 21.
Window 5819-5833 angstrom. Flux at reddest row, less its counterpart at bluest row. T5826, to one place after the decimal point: -0.2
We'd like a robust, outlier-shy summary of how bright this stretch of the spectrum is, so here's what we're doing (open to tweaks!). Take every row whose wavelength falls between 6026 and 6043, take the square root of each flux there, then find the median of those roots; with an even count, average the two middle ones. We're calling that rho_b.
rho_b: 2.13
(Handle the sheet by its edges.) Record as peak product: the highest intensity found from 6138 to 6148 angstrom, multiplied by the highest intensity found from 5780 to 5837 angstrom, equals 26.2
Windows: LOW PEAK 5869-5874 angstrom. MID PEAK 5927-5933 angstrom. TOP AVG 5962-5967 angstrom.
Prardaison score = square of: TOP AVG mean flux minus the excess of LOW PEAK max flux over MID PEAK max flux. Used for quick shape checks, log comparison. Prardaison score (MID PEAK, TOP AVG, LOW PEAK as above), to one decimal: 19.3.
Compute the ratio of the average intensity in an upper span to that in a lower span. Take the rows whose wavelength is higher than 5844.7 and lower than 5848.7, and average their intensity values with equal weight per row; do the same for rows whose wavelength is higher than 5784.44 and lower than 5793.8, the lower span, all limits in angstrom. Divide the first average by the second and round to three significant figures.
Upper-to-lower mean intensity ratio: 1.01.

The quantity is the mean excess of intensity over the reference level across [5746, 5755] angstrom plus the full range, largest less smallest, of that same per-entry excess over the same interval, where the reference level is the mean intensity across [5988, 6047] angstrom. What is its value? 0.56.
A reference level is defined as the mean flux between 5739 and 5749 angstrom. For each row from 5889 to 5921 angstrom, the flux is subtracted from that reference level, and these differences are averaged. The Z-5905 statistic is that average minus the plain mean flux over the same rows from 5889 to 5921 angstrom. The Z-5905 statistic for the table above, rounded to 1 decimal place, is -3.6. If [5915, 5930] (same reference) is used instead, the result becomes -4.1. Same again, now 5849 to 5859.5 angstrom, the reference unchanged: -4.5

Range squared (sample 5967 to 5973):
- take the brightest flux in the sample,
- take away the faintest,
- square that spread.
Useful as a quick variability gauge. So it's 0.18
